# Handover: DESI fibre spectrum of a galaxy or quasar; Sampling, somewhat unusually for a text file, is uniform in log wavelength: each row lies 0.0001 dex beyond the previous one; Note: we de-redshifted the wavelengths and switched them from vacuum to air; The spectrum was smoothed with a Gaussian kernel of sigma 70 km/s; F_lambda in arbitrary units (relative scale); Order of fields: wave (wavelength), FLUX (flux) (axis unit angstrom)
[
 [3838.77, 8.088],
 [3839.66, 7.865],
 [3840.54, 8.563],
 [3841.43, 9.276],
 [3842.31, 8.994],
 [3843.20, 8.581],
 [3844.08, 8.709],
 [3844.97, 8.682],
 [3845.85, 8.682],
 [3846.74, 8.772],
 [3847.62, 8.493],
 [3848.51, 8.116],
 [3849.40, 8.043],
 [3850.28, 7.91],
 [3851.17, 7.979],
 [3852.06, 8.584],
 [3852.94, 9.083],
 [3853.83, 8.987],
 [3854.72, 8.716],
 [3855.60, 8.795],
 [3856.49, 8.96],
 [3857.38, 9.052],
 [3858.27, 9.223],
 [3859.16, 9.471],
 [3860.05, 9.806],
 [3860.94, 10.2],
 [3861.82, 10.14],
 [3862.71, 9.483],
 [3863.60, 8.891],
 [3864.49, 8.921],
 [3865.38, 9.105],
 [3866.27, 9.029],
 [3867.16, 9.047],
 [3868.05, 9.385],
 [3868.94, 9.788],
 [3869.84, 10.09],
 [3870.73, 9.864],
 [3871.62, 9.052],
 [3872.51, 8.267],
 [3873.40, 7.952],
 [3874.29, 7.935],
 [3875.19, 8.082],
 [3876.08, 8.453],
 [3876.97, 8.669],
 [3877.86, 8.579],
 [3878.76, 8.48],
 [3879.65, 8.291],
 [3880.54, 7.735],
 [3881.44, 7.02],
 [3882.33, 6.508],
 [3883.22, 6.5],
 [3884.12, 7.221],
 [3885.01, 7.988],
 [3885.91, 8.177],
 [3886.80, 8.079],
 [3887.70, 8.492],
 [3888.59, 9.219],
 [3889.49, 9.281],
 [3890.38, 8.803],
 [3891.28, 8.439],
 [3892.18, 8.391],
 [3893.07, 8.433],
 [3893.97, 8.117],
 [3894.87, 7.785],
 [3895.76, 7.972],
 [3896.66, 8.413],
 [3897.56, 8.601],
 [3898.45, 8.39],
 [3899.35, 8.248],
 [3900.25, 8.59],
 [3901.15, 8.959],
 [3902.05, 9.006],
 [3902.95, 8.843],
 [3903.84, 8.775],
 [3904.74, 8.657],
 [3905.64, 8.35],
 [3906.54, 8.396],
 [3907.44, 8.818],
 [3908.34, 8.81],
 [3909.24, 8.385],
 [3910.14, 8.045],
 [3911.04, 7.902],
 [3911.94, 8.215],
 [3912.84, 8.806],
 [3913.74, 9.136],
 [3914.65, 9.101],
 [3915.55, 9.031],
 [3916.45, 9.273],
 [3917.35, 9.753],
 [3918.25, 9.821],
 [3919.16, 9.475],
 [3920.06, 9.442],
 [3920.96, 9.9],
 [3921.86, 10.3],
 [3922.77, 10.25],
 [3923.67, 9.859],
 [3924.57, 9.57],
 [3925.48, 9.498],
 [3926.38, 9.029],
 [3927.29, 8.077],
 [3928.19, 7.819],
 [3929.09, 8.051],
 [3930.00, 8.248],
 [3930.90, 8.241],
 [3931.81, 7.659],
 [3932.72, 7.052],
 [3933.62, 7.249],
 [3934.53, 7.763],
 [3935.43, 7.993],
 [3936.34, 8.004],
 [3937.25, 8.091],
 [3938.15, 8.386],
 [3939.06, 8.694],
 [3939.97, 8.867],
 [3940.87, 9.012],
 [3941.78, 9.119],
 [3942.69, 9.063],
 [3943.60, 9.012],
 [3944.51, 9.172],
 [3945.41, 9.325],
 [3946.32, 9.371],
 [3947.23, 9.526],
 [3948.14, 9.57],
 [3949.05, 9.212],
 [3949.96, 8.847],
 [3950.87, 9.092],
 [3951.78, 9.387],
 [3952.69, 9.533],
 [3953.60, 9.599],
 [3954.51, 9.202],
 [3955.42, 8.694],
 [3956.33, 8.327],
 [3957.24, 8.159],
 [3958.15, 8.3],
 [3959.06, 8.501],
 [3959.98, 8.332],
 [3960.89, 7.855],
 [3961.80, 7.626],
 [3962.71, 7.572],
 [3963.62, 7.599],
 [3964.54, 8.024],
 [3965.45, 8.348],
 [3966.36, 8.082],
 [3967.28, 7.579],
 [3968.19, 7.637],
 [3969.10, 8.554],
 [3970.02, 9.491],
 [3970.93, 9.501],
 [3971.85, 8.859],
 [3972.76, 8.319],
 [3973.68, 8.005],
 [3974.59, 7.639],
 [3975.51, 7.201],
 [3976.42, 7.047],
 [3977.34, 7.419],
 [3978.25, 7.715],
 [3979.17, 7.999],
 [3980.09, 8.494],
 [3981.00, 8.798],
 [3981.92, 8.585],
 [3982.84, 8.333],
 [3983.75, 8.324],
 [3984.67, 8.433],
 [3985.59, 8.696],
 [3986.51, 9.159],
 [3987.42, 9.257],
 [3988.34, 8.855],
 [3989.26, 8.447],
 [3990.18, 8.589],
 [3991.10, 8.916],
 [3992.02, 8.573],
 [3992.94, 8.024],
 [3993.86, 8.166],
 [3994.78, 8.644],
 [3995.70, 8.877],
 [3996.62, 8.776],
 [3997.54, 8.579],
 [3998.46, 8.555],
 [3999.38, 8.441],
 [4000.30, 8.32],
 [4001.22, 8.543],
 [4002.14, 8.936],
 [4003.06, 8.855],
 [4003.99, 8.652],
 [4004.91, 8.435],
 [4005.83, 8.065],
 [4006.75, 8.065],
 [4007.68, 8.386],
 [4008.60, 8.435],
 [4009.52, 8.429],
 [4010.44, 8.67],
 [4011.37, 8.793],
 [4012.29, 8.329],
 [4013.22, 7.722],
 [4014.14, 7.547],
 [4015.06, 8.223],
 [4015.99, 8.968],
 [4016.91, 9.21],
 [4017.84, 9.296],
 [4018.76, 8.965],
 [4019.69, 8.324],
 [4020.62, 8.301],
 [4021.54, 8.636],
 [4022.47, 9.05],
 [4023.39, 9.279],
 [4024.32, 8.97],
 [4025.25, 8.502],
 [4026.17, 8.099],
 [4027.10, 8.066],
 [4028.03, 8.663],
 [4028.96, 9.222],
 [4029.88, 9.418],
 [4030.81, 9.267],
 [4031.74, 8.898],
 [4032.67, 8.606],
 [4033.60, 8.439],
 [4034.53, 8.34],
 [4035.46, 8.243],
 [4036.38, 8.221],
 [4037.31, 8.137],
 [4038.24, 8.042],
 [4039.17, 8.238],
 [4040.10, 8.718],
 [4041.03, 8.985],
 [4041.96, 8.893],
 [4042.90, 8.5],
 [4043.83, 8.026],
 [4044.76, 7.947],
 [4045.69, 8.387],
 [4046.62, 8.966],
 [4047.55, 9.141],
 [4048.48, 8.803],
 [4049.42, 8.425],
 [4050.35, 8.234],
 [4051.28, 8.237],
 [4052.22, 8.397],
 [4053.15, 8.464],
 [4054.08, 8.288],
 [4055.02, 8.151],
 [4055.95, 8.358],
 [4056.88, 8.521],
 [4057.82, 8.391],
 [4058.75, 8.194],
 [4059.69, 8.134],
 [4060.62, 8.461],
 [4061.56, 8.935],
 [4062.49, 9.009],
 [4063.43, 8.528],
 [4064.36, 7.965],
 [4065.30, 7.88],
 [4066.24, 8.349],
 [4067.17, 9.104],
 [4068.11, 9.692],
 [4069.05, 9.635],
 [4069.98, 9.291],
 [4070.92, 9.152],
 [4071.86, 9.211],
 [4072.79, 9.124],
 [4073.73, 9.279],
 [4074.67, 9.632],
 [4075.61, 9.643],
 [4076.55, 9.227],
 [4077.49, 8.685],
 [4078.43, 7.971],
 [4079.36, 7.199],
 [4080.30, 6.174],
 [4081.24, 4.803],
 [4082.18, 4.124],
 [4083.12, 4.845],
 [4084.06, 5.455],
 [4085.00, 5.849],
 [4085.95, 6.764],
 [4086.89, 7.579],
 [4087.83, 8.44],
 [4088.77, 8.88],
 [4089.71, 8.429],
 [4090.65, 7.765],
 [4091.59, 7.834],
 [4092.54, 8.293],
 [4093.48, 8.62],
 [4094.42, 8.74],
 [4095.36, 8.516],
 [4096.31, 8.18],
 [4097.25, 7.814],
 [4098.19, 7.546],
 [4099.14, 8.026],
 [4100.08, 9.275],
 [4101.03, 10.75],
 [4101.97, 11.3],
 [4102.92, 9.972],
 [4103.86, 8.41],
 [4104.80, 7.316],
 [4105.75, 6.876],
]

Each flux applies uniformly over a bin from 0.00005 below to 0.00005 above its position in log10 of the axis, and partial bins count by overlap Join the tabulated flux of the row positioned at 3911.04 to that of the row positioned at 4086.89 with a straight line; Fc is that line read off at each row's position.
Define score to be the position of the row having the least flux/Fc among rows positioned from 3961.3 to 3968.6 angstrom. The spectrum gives 3962.71 angstrom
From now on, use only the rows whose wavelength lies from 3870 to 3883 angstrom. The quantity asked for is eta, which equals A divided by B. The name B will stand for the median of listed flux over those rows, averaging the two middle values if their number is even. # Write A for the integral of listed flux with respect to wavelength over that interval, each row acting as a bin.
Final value 12.9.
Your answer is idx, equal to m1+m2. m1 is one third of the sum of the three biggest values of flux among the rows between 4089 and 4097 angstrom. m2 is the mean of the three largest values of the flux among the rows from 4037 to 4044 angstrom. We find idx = 17.5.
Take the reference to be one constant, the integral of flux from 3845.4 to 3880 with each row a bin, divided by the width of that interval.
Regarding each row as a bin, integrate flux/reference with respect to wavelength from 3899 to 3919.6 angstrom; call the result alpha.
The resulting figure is 20.4 angstrom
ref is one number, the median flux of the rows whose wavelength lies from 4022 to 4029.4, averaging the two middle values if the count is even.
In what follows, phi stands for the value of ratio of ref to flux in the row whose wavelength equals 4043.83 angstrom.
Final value 1.10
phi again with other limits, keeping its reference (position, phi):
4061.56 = 0.99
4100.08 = 0.95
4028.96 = 0.96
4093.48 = 1.02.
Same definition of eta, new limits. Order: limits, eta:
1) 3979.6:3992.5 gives 13.0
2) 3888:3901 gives 13.1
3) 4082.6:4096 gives 12.6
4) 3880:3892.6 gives 12.4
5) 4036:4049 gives 13.1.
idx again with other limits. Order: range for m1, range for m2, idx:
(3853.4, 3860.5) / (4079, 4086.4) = 16.2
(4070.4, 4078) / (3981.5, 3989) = 18.6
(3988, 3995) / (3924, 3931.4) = 18.2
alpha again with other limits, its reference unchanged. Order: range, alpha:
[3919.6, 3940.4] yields 20.2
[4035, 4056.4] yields 20.3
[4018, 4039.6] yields 21.0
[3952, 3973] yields 19.9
